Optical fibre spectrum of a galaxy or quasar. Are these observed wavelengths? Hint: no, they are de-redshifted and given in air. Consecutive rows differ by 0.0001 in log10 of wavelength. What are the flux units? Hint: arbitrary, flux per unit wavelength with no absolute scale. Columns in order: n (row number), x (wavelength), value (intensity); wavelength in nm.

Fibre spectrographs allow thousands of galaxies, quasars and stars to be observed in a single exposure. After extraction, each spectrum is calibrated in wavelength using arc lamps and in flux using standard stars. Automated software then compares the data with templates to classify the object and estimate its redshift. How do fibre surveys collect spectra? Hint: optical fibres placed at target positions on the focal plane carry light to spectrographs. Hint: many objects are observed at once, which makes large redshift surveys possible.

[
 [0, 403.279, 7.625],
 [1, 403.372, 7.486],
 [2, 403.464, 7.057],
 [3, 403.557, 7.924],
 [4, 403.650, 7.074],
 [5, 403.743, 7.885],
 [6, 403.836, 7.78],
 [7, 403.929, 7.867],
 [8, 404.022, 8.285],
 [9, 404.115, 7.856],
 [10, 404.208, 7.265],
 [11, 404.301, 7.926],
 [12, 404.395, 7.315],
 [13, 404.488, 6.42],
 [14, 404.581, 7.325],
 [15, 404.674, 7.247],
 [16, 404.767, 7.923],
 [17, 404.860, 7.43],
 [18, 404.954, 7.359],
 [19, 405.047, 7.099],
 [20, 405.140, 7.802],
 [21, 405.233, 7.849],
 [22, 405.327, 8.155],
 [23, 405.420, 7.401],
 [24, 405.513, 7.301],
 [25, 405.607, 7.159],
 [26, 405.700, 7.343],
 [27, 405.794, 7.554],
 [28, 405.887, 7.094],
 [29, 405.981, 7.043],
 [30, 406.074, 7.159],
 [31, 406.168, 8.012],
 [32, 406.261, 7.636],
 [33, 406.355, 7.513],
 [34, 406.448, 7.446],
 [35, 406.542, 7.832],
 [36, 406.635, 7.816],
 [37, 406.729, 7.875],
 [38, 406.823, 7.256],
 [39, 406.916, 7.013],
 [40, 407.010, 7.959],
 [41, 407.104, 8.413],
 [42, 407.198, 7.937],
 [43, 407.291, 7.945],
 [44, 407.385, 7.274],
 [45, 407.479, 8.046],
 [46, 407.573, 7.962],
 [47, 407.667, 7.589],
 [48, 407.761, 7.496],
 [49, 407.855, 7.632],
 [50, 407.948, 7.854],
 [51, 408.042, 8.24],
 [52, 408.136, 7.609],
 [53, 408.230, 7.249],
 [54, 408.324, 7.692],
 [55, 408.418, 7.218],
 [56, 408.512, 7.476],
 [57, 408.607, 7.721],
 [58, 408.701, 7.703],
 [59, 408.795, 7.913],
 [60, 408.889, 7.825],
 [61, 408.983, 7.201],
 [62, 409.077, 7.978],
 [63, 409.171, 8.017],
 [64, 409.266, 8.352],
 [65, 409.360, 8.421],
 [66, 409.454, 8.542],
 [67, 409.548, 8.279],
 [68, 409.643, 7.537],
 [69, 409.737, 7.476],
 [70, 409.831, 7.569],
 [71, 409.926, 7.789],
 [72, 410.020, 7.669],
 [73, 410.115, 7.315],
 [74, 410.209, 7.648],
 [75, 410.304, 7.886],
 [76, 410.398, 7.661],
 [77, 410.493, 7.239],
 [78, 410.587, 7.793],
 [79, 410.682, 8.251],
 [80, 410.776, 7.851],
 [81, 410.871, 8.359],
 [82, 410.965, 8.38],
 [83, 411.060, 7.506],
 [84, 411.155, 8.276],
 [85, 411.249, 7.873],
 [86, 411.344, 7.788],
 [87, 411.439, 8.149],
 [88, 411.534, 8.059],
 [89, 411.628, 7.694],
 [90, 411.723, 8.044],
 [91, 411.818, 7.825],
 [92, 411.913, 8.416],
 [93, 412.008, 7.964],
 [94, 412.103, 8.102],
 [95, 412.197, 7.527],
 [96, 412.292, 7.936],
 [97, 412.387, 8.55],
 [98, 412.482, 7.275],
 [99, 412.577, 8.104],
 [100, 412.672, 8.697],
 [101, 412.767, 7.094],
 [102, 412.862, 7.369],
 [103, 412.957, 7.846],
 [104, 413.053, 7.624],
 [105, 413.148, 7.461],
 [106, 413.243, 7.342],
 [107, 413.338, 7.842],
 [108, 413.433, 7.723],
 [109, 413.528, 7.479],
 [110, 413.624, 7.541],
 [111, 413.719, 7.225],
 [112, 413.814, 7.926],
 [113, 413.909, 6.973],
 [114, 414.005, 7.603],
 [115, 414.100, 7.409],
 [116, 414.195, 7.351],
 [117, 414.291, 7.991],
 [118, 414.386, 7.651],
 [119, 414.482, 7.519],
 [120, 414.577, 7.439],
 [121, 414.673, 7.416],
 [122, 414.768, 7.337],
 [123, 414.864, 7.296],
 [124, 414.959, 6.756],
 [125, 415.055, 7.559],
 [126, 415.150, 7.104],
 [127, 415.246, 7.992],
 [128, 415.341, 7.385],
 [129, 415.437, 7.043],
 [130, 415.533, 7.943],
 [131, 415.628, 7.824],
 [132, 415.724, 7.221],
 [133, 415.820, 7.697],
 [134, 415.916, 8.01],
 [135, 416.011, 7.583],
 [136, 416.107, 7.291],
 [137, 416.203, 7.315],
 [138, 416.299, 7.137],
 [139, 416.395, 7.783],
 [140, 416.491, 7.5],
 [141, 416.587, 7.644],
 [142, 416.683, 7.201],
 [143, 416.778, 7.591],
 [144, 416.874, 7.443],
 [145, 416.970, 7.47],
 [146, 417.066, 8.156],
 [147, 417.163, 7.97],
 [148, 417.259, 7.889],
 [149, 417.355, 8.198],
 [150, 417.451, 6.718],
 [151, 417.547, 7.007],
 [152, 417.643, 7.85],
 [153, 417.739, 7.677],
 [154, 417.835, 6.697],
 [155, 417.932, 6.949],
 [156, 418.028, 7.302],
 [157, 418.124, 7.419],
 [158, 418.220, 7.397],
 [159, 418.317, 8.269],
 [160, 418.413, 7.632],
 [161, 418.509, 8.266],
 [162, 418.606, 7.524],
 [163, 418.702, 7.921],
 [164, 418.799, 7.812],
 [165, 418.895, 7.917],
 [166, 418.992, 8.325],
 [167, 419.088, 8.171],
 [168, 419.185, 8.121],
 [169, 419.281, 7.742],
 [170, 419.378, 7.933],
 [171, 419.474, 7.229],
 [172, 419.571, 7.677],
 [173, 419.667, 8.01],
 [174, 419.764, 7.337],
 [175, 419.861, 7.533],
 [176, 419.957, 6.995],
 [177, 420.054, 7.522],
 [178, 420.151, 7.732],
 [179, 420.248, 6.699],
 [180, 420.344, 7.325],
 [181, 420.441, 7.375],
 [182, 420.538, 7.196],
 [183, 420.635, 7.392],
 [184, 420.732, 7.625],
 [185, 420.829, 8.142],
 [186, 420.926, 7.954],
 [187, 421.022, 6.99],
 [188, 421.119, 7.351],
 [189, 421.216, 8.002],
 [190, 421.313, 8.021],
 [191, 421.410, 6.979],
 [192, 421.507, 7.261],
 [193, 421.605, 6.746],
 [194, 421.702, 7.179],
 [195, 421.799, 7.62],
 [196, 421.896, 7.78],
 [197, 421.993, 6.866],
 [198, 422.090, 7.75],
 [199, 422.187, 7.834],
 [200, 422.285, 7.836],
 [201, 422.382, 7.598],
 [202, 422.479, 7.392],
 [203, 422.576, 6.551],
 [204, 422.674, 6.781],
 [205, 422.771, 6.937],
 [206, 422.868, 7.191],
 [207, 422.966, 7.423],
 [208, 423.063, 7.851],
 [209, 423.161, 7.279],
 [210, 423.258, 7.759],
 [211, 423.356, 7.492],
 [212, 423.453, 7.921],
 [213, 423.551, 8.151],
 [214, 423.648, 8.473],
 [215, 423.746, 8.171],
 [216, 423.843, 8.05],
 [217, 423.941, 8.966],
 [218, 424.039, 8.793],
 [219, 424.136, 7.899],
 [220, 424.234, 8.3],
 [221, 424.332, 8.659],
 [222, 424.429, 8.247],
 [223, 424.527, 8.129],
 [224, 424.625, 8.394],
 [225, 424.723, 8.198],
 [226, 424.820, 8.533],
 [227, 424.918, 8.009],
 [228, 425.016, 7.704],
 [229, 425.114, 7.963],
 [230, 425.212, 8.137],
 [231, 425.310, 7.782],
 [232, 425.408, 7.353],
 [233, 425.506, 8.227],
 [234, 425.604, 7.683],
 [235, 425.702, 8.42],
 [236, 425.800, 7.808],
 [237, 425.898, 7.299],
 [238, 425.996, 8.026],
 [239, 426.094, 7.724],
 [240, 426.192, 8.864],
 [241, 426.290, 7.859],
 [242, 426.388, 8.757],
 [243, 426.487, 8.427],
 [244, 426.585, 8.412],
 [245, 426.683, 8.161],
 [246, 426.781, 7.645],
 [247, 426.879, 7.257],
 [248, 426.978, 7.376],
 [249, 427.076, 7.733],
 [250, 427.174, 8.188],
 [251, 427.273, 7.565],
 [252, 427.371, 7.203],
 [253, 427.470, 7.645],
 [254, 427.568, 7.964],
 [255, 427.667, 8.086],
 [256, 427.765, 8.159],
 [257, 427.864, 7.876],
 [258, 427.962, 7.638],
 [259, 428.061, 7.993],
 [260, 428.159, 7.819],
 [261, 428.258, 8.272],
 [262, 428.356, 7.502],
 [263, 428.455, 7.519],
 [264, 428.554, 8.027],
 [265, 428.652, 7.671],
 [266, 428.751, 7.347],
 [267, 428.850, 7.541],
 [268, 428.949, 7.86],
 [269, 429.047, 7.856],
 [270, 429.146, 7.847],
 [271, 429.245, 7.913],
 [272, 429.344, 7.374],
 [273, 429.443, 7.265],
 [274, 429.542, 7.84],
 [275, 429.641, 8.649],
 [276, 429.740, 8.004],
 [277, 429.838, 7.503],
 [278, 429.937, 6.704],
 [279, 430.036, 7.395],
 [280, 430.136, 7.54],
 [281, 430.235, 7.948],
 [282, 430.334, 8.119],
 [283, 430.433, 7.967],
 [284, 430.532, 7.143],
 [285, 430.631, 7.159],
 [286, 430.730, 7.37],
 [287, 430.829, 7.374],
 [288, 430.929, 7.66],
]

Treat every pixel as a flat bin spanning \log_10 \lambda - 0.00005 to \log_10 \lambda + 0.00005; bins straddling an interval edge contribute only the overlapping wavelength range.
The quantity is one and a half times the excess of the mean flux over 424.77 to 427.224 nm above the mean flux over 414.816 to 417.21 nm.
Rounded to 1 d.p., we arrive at 0.7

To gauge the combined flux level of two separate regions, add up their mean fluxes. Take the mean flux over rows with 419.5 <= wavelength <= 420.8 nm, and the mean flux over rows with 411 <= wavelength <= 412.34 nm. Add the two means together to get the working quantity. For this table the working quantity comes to 15.4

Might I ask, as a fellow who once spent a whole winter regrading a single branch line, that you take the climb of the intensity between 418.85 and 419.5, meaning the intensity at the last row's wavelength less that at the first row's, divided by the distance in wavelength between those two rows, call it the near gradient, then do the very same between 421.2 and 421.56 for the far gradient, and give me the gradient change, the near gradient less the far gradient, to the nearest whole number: 1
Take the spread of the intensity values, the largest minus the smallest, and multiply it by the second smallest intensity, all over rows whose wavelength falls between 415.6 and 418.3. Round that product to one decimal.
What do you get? 10.1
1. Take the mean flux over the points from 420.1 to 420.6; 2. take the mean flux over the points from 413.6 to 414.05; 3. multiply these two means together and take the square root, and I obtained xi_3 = 7.36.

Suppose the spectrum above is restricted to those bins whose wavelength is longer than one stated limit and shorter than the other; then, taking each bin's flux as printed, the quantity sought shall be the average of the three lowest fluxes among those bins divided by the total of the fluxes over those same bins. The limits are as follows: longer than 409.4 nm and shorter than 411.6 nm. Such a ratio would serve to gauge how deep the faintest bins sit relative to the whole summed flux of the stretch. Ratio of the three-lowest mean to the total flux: 0.0406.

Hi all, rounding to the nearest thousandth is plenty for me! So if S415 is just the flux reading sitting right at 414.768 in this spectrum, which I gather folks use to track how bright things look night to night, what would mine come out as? 7.337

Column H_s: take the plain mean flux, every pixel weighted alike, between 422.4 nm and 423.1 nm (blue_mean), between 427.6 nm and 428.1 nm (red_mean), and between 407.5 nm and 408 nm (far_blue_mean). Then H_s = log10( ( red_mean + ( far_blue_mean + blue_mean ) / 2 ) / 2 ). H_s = 0.886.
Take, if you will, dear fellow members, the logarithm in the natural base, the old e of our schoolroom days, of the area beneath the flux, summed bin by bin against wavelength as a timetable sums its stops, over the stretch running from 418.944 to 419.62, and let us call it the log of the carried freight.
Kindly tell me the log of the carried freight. 1.67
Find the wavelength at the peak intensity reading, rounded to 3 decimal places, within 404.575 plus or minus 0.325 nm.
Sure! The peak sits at 404.301 nm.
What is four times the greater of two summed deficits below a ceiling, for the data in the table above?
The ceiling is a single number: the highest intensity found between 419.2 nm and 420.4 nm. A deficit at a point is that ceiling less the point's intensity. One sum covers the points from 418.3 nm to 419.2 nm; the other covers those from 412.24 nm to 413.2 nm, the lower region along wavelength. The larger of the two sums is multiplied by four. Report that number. 8.6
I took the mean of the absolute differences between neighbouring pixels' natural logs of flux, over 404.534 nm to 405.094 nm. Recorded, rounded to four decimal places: 0.0419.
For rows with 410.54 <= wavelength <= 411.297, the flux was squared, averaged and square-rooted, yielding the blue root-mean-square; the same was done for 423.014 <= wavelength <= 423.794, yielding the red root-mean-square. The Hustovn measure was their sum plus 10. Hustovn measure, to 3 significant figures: 25.9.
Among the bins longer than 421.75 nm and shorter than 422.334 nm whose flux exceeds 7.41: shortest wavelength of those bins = 421.799 nm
